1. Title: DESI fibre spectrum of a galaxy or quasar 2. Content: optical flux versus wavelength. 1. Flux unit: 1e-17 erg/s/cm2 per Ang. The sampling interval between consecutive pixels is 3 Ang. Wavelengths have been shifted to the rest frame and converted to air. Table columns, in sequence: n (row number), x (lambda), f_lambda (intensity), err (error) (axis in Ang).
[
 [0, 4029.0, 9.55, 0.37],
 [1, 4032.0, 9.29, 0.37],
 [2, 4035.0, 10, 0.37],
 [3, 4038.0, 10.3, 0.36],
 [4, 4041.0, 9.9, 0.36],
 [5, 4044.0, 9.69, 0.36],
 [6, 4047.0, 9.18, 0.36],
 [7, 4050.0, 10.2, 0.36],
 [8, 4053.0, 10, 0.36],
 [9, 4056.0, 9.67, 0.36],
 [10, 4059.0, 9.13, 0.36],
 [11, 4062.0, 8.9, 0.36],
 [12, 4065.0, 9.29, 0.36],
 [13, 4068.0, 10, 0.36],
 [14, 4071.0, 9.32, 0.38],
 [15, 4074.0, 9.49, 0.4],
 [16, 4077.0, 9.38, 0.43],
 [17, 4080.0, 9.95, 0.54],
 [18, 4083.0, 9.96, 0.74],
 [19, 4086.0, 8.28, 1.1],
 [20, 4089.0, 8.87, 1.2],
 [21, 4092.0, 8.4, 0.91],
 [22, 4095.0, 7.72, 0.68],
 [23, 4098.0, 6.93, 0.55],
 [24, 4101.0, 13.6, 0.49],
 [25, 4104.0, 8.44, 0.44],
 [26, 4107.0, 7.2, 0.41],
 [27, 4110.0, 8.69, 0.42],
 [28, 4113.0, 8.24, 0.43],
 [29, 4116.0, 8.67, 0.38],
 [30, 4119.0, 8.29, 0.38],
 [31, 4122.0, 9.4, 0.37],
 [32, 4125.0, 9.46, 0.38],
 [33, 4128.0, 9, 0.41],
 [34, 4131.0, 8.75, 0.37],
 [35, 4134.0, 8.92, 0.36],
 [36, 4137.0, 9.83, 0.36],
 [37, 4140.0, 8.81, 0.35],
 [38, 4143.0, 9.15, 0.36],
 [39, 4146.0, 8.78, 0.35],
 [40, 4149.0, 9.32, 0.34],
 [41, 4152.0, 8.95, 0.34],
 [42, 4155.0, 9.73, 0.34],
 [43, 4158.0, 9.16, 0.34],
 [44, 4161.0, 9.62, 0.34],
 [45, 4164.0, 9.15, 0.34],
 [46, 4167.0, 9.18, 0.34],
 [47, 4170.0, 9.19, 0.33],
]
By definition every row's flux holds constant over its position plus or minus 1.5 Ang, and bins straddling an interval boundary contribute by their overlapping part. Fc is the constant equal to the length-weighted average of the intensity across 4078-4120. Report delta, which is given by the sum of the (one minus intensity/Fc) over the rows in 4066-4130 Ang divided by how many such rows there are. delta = -0.02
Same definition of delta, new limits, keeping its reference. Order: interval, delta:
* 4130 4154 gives -0.03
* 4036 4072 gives -0.09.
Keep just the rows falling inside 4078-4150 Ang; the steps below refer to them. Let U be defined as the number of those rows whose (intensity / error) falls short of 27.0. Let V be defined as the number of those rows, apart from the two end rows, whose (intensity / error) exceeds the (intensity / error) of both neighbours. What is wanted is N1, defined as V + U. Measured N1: 27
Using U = 21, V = 6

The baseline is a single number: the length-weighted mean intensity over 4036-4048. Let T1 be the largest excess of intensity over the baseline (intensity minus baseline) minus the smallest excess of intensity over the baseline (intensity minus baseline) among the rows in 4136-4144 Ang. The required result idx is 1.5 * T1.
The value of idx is 1.5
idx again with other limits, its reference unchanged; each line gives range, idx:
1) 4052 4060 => 1.3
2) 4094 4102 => 10.0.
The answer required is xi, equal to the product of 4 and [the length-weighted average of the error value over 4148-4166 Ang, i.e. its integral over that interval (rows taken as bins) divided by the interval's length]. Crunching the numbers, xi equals 1.36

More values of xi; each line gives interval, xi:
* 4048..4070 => 1.44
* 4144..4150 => 1.39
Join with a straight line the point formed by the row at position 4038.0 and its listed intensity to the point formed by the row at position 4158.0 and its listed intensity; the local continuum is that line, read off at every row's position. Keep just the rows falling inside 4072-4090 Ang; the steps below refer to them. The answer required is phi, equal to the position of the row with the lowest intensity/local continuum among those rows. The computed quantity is 4086.0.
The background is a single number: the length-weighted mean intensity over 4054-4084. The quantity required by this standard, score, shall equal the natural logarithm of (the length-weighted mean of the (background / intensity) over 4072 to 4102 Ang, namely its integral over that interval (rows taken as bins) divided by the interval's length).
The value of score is 0.062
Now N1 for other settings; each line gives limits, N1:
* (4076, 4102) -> 8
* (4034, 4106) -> 21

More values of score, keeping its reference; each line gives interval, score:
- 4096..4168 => 0.065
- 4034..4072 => -0.014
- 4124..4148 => 0.047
